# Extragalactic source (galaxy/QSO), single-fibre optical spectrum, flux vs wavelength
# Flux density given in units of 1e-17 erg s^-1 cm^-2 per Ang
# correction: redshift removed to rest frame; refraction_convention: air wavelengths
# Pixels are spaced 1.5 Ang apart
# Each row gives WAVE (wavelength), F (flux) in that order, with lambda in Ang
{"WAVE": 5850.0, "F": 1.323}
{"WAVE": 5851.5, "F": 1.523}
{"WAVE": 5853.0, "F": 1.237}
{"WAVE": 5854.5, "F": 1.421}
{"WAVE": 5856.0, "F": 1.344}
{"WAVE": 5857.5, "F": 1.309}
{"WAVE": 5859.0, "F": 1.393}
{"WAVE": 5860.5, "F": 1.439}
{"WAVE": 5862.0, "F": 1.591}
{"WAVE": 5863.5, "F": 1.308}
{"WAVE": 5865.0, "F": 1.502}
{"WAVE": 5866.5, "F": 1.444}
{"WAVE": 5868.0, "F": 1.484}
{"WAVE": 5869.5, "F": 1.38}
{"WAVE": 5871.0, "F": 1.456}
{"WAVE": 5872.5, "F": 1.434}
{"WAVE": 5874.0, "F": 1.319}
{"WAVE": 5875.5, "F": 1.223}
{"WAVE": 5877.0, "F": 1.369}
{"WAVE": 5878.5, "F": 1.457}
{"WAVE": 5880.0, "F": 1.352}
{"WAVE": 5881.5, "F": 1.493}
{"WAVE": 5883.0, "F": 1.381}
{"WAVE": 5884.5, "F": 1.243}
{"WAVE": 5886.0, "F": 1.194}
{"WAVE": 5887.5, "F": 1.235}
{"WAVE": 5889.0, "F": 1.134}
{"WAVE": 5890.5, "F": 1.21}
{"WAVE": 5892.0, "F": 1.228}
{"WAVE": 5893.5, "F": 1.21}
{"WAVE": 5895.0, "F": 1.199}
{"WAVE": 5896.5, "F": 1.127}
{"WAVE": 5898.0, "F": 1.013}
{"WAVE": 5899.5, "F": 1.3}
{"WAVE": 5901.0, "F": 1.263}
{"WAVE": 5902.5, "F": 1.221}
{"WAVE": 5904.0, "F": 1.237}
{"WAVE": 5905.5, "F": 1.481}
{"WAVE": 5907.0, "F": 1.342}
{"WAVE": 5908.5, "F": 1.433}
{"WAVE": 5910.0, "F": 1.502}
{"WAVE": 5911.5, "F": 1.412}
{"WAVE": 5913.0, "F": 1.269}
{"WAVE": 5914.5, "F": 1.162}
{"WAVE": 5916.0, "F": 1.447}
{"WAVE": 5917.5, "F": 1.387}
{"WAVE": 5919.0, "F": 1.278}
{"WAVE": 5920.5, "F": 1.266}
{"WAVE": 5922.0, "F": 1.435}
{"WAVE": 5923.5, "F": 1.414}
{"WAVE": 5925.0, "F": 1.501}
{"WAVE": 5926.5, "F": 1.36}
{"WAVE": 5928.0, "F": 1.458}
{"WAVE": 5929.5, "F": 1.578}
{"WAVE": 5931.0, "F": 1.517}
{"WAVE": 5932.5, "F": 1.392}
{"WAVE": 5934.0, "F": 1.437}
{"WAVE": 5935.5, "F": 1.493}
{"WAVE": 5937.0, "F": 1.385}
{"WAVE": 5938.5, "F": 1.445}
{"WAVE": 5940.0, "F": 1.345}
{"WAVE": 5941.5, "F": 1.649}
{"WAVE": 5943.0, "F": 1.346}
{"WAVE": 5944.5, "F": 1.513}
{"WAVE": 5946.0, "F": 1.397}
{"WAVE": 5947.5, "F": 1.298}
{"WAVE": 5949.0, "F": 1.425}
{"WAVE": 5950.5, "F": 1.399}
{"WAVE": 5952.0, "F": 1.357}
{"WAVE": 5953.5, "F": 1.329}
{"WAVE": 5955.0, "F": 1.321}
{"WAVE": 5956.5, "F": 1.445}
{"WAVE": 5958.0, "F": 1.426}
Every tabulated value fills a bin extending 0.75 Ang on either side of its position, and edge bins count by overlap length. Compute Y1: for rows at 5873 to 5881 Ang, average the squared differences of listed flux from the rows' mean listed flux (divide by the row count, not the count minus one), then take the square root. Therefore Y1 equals 0.076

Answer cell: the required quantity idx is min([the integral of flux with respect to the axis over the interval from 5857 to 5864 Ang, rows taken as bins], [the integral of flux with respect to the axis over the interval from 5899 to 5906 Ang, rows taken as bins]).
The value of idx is 9.1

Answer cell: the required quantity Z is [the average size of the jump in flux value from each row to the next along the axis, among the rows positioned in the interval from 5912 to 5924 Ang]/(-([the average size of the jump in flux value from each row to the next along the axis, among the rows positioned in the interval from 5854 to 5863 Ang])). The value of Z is -1.38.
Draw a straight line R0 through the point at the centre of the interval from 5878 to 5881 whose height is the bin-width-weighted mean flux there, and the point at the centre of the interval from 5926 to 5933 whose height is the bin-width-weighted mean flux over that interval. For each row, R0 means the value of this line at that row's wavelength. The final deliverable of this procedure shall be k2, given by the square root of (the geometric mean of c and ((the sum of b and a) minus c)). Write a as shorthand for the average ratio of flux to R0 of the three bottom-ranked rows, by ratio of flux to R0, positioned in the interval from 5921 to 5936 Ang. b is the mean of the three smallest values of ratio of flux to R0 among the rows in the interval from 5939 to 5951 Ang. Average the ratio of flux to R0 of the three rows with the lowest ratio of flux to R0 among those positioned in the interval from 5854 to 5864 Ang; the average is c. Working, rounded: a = 0.95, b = 0.896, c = 0.95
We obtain 0.960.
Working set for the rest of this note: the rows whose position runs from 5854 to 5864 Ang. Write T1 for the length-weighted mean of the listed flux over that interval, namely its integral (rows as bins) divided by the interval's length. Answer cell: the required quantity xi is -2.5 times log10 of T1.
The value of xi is -0.367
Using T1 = 1.40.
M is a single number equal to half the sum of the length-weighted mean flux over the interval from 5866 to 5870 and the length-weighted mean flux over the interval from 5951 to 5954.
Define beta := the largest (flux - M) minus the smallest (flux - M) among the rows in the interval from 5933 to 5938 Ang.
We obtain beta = 0.11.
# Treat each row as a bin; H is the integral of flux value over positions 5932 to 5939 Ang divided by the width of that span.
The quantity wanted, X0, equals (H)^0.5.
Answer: 1.20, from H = 1.43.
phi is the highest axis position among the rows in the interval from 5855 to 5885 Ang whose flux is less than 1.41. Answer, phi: 5884.5 Ang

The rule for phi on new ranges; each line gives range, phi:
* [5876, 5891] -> 5890.5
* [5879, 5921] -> 5920.5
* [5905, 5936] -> 5932.5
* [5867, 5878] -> 5877.0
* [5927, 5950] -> 5947.5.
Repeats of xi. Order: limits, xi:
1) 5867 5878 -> -0.353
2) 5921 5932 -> -0.411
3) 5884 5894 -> -0.204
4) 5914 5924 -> -0.321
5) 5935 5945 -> -0.404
